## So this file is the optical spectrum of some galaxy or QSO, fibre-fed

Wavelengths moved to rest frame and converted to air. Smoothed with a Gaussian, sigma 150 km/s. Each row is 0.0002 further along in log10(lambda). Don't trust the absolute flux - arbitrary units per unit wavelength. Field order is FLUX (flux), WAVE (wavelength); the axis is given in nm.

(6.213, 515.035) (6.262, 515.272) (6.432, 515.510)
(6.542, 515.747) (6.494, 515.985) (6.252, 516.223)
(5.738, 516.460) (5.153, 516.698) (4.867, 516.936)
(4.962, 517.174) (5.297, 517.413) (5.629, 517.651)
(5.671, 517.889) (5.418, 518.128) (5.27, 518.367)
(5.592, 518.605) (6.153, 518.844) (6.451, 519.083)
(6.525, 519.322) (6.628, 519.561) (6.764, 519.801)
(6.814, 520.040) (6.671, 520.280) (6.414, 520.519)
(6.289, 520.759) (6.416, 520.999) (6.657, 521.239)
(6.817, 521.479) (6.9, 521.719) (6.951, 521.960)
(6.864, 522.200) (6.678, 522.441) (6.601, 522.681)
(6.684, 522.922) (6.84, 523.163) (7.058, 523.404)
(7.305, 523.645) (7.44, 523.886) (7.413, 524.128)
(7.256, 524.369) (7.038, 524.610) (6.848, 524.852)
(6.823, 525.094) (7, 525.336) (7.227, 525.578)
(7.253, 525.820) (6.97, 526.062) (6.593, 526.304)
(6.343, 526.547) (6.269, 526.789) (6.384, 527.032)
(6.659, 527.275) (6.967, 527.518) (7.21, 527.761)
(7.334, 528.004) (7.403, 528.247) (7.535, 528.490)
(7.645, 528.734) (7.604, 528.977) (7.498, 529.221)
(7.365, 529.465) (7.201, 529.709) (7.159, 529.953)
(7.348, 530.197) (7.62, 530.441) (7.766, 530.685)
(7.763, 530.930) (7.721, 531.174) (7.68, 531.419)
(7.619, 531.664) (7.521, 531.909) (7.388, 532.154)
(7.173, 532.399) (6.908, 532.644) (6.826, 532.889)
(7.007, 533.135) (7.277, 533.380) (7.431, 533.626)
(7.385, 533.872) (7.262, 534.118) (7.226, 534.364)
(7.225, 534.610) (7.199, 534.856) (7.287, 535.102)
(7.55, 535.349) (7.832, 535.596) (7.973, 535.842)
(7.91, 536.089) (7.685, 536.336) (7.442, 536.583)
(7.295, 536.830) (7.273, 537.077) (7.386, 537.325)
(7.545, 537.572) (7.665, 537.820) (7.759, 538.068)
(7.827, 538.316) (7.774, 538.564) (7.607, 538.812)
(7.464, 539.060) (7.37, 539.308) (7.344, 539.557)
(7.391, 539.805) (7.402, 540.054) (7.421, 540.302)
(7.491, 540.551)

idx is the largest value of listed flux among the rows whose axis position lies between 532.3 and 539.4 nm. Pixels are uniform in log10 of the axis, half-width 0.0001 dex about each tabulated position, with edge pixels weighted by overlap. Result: 7.973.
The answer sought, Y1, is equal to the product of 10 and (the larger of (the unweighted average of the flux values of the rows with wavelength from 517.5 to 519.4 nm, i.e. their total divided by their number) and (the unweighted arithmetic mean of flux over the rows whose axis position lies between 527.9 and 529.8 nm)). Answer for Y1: 74.5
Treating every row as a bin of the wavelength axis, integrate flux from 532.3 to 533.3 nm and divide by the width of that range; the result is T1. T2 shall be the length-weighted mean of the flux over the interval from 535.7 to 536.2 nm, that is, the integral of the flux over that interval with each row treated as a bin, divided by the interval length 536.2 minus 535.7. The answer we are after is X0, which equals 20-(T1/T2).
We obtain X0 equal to 19.1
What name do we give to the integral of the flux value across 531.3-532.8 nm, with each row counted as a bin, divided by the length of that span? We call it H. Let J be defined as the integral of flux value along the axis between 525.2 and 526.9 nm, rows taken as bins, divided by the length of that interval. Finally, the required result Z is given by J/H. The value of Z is 0.92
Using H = 7.37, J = 6.81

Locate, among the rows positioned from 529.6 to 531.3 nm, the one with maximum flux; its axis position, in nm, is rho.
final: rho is 530.685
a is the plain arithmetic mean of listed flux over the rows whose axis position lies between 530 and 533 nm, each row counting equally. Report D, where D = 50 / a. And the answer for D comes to 6.7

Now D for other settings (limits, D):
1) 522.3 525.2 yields 7.1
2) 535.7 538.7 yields 6.6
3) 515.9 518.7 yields 9.0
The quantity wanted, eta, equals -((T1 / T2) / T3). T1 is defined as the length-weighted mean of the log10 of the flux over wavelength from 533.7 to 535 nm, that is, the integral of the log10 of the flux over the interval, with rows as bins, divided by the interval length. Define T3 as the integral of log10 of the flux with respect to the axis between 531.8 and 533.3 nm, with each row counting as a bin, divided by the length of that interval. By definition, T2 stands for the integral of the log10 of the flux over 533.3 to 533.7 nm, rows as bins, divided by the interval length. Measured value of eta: -1.17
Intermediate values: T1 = 0.862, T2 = 0.866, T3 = 0.85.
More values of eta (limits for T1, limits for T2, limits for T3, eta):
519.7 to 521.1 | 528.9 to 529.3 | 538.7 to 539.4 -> -1.06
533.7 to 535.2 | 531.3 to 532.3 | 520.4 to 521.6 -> -1.21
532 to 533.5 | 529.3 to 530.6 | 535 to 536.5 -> -1.11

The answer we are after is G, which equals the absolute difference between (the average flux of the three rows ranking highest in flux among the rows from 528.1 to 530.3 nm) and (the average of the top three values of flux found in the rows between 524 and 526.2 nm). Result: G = 0.29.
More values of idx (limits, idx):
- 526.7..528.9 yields 7.645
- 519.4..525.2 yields 7.44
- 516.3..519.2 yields 6.451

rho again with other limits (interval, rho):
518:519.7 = 519.561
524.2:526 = 524.369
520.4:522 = 521.960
